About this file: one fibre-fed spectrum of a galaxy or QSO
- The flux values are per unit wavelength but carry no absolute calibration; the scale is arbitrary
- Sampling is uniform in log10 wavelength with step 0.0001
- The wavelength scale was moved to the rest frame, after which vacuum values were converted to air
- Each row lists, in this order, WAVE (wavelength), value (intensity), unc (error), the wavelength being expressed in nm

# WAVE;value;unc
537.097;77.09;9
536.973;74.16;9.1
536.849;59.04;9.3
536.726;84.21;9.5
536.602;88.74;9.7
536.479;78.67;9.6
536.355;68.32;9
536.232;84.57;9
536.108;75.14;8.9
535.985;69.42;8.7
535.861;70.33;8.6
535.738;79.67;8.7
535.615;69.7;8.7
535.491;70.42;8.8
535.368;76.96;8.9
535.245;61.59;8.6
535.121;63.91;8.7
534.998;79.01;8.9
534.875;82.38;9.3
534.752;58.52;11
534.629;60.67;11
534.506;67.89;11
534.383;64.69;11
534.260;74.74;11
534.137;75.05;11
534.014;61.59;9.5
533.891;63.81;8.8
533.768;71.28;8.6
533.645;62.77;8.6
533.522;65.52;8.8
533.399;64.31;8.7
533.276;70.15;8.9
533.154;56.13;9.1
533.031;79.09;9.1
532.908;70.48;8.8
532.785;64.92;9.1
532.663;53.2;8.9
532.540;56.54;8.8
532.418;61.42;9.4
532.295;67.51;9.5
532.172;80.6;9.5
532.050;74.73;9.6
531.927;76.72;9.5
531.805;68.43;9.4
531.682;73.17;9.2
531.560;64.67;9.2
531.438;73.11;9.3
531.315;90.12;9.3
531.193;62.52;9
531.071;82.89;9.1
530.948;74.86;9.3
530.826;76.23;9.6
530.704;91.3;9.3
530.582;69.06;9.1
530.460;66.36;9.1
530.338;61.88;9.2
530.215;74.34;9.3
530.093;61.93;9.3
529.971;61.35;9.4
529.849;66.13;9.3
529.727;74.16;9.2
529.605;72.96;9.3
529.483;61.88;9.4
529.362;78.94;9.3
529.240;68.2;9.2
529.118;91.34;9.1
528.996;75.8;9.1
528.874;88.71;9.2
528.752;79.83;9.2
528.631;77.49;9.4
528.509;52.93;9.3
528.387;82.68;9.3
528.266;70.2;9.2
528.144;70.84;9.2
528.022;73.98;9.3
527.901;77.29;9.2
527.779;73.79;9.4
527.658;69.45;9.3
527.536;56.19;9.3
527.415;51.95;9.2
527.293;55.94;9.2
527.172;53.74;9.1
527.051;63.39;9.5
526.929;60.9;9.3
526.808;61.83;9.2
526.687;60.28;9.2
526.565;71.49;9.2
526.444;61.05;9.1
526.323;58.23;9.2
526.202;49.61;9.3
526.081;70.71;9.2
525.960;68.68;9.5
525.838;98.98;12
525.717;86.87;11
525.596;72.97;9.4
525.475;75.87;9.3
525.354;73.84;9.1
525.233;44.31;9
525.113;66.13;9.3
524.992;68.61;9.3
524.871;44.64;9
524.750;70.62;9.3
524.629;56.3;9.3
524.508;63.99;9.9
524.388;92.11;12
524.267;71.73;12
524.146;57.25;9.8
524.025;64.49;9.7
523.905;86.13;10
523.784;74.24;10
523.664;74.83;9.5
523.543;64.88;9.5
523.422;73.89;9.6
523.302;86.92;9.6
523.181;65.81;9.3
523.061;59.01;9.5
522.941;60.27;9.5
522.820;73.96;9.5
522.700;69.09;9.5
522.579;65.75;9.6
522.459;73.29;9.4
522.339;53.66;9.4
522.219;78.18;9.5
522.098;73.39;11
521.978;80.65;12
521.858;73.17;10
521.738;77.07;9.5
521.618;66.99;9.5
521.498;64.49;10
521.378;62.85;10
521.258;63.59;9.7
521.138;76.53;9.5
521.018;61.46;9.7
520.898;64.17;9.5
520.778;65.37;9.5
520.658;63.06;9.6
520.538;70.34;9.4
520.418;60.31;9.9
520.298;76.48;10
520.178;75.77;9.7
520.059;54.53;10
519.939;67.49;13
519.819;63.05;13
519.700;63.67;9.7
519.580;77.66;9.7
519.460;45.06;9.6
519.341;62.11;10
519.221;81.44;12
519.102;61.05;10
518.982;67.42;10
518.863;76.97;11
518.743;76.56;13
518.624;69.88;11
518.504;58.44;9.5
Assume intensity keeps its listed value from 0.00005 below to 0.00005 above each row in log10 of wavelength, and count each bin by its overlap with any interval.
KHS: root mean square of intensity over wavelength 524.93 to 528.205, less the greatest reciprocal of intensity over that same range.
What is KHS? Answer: 67.5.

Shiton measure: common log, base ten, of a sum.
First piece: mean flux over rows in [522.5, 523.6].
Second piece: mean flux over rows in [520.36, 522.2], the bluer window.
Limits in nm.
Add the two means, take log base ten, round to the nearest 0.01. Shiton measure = 2.14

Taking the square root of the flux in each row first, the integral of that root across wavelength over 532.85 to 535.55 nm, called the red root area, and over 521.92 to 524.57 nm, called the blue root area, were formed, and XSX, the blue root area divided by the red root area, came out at 1.00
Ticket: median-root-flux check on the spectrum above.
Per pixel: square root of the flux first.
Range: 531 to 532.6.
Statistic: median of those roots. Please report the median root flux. 8.55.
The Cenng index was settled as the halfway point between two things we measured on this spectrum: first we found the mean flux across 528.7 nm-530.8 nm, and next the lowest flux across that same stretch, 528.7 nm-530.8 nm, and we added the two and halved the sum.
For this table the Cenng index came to 67.3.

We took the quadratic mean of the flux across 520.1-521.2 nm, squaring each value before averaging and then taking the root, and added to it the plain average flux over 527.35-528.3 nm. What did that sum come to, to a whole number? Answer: 136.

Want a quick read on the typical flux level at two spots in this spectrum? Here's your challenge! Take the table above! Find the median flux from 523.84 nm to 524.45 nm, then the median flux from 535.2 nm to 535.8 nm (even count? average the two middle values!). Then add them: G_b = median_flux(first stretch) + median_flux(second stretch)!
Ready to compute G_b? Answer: 142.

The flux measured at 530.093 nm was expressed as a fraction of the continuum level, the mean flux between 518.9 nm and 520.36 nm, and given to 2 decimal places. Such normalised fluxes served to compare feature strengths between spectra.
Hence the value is 0.93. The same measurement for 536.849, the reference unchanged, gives 0.89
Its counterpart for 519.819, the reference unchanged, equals 0.95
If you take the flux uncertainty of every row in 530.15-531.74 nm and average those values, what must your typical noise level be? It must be 9.23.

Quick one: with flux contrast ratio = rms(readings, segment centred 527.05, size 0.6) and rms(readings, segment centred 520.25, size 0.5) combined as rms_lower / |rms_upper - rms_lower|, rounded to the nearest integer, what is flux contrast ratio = 8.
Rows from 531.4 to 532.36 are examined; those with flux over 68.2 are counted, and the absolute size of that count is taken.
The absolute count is 6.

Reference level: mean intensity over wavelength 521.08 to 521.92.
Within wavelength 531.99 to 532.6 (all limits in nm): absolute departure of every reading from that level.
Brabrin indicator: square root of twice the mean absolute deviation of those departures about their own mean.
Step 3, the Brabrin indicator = 2.6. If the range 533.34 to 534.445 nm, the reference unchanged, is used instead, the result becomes 1.5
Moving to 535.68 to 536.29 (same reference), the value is 3.2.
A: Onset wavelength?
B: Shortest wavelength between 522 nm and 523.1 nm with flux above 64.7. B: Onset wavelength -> 522.098 nm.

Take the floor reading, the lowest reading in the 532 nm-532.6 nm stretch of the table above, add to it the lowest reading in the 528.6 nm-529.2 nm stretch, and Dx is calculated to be 132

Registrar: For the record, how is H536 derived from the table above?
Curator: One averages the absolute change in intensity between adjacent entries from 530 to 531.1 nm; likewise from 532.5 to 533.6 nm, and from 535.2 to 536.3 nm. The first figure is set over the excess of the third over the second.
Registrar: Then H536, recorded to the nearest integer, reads -5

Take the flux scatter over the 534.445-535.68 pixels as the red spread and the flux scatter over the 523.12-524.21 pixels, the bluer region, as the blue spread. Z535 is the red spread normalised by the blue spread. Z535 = 0.82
